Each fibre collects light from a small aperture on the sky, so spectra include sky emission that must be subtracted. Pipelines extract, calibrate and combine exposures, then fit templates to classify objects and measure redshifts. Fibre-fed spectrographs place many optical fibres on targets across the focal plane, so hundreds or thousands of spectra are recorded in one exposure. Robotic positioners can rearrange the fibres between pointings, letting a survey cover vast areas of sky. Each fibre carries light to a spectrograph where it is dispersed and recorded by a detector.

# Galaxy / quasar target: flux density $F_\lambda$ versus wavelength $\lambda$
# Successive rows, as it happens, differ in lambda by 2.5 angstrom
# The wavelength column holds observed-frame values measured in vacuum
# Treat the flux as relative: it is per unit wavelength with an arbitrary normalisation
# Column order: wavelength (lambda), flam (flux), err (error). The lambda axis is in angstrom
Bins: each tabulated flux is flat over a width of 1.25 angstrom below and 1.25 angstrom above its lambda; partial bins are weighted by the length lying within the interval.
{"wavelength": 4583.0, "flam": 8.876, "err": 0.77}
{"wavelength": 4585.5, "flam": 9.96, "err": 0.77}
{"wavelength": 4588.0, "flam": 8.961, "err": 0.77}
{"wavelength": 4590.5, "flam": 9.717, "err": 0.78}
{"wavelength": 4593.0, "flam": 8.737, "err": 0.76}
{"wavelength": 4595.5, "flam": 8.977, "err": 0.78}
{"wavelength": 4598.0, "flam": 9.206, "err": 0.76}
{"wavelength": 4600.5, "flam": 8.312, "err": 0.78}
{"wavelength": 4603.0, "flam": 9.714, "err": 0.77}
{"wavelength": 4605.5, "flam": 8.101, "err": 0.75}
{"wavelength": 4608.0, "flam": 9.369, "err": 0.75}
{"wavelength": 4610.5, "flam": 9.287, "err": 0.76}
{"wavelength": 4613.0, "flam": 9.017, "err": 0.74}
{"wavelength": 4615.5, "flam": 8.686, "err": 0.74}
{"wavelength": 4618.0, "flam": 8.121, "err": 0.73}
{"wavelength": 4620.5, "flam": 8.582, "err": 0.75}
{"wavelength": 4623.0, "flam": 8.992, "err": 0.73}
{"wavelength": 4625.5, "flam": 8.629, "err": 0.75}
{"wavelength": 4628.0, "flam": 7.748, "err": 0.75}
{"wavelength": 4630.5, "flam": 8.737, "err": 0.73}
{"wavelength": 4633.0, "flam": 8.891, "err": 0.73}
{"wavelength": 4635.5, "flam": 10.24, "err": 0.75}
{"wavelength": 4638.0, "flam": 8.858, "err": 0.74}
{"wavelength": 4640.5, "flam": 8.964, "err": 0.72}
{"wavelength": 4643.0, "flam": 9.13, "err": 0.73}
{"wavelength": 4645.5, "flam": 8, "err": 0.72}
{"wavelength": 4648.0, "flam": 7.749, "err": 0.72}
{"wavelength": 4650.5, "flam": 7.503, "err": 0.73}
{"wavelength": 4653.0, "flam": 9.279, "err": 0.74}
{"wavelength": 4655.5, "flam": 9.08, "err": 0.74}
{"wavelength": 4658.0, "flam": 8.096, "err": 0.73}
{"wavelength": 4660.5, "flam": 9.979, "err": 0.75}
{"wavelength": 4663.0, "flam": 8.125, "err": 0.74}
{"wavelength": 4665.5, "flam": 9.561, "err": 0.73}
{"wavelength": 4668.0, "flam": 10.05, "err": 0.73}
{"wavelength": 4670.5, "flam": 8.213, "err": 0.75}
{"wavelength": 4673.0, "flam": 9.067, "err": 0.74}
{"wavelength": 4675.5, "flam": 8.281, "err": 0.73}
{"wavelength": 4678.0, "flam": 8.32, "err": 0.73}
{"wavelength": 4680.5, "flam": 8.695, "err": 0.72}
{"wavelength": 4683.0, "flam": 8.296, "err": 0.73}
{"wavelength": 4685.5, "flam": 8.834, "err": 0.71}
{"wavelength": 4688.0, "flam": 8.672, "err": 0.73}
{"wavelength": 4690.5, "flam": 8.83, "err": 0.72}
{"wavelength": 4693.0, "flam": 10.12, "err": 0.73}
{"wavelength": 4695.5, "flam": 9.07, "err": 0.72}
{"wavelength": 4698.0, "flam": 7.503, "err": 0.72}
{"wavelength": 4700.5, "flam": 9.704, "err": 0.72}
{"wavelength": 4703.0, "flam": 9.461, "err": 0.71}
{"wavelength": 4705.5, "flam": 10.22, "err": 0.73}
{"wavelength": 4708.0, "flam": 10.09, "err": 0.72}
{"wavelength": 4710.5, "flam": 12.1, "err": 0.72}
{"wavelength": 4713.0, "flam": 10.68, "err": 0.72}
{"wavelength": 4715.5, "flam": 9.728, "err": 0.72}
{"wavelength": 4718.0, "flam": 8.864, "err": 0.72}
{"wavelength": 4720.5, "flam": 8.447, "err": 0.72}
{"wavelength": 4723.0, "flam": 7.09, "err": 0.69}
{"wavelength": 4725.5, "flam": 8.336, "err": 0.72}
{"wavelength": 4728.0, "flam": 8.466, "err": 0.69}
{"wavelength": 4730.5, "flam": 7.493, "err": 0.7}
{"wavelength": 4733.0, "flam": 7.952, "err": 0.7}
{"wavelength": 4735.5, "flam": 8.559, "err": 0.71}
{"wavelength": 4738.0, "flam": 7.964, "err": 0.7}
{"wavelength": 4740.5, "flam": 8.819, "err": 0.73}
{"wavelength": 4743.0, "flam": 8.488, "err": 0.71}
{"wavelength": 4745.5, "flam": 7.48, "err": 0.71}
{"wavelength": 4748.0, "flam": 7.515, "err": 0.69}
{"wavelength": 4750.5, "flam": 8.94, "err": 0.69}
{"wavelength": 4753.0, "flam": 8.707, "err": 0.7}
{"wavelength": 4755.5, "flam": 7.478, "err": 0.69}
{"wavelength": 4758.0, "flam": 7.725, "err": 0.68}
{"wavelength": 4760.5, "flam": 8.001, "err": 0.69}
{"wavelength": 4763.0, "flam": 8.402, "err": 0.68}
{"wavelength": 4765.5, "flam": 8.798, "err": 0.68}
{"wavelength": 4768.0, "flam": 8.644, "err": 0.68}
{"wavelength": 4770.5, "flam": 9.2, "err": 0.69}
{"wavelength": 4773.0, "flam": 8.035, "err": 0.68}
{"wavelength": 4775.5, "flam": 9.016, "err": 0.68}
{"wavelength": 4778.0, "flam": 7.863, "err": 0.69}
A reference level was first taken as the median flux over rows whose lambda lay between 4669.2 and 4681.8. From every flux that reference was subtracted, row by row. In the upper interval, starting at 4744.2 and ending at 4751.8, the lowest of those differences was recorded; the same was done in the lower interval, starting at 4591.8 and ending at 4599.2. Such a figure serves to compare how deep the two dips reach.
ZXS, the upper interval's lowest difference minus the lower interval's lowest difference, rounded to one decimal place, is -1.3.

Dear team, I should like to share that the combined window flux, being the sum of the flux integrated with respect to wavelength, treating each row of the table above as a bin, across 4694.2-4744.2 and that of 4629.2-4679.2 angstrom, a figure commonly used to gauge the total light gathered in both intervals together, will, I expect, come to 888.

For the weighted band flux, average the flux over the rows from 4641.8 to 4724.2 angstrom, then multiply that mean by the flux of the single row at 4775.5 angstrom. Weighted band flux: 81.1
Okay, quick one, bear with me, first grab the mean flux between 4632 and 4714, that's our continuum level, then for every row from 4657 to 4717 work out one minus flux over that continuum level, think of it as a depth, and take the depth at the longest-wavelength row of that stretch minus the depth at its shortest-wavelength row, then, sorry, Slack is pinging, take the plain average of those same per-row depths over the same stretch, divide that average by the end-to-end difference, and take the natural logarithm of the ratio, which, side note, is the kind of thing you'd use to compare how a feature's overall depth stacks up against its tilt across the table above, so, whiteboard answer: -2.3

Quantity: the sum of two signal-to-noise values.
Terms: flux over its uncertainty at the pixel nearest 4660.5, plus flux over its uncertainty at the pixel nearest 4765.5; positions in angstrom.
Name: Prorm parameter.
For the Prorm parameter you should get 26.2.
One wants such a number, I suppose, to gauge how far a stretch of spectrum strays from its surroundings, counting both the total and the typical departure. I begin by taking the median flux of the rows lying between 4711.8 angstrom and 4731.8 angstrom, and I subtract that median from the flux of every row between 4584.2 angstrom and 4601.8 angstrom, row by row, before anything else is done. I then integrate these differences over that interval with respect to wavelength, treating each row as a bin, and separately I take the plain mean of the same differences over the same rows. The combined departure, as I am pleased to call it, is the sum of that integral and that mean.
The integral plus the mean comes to 12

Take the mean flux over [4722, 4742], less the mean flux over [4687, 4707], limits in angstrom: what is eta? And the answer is -1.11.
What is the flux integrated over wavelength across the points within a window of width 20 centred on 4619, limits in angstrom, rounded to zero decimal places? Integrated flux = 173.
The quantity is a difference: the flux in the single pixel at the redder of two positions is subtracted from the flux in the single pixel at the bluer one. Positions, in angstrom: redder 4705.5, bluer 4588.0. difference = -1.3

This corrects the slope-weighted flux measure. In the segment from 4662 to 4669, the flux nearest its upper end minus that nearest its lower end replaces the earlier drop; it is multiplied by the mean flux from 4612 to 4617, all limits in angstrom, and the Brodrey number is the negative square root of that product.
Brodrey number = -4.1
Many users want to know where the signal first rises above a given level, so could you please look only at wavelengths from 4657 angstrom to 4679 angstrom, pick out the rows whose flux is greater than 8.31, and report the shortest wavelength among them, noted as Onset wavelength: 4660.5 angstrom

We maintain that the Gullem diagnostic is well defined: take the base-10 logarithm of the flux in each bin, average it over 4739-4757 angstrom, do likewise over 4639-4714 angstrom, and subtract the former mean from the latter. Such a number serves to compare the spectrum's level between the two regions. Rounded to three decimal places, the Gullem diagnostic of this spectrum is 0.042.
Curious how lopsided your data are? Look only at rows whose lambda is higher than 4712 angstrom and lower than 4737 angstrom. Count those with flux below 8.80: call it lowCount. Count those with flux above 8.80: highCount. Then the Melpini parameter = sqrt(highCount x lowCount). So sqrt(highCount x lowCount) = 4.6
